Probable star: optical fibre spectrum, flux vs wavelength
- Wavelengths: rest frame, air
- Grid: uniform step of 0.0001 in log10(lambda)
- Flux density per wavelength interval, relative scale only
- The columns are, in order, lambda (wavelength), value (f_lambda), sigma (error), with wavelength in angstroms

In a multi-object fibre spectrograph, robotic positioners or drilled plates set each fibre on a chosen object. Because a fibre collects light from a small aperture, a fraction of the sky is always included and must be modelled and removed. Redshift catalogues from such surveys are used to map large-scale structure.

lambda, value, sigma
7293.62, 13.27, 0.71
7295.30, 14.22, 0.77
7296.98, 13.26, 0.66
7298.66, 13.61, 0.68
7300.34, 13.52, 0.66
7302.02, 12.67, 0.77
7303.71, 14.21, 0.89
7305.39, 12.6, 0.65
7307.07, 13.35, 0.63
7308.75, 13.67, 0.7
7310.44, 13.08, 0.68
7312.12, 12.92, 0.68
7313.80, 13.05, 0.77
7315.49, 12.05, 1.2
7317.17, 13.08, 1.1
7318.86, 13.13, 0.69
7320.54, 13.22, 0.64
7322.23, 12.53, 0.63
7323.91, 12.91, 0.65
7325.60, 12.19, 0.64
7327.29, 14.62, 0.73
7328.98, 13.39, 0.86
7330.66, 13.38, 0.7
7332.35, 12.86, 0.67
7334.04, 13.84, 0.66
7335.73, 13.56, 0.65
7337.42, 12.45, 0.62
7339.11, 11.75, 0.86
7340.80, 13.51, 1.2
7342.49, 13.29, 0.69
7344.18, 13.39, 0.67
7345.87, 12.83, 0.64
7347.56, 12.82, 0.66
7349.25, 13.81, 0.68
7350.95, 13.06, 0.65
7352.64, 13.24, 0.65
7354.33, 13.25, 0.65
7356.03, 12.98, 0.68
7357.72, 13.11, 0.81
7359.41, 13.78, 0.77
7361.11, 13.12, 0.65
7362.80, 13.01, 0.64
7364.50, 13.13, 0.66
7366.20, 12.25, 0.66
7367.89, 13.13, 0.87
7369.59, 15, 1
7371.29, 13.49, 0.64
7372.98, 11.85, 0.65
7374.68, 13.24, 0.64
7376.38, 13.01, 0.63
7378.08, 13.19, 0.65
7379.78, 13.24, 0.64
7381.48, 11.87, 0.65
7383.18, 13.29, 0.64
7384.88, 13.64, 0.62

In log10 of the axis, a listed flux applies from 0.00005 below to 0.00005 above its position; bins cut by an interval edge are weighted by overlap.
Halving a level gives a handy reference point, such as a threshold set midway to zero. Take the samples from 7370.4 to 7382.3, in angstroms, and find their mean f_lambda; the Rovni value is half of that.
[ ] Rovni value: 6.42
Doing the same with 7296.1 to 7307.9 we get 6.66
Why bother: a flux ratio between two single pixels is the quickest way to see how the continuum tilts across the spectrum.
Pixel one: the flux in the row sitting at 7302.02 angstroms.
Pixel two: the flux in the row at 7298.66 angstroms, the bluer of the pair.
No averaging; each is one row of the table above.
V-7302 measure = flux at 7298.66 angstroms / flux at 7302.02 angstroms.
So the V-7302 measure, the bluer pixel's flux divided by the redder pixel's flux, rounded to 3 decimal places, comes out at 1.074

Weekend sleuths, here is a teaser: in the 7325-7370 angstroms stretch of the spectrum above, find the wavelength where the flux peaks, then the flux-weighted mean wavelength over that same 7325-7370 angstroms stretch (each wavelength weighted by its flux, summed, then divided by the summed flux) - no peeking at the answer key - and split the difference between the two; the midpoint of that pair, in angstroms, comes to 7358.6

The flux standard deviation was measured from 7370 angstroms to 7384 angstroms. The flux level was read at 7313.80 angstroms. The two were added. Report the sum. 13.7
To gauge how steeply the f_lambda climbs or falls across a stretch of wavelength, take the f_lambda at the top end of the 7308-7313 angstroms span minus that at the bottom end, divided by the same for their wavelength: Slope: -0.22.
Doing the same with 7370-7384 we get -0.02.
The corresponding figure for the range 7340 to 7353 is -0.02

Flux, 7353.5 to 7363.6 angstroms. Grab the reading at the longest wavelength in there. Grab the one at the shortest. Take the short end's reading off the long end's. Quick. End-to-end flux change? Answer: -0.2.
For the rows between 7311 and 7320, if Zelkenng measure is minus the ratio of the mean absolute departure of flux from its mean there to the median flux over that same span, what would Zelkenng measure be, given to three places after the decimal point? -0.024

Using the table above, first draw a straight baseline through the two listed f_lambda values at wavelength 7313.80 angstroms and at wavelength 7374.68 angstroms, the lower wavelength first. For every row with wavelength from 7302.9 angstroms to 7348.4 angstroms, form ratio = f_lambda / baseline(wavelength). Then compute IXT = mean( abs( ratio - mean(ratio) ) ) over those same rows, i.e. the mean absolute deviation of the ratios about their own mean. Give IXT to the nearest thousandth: 0.036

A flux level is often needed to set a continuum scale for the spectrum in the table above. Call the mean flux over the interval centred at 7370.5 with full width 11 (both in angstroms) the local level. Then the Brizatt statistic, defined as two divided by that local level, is 0.152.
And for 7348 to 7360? 0.150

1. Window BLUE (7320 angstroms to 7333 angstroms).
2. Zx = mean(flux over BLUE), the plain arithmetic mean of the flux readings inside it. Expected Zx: 13.14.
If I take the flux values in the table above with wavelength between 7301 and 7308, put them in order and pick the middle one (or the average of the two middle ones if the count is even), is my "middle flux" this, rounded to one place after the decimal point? 13.0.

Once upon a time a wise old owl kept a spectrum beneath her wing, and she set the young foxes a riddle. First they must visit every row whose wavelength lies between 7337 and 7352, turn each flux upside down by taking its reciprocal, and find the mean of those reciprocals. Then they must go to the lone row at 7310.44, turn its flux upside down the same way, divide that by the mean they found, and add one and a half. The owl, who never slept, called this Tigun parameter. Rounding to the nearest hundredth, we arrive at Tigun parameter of 2.49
